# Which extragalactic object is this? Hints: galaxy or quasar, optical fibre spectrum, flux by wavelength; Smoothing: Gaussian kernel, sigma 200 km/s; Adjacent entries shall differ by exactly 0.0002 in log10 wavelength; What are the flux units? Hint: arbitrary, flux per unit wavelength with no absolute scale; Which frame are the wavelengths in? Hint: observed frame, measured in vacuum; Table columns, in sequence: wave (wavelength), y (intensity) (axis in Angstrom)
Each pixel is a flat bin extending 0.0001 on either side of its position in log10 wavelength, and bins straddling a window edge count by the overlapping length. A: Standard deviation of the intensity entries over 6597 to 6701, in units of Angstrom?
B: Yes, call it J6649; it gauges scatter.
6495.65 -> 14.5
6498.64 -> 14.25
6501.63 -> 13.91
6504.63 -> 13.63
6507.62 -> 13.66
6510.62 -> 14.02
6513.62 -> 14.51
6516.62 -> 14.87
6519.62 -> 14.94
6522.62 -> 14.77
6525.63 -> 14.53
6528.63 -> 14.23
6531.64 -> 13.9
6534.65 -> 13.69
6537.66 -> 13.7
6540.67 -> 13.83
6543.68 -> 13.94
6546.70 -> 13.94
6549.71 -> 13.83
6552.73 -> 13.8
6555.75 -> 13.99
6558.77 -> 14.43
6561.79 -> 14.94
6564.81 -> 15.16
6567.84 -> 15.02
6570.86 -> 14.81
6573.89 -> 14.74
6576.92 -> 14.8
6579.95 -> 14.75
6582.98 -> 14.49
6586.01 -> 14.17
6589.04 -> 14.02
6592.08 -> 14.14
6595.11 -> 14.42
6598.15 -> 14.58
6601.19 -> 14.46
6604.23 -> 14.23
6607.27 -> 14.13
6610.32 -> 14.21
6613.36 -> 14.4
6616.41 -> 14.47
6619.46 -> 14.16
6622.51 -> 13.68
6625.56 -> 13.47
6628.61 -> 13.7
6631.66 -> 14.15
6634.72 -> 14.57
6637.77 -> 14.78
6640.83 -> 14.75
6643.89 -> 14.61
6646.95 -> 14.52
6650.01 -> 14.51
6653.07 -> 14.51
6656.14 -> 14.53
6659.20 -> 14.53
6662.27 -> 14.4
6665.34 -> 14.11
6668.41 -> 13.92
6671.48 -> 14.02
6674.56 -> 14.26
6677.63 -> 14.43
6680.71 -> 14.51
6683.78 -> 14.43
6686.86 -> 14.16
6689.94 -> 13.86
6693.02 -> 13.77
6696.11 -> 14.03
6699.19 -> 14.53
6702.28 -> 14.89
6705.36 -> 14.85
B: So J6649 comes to 0.32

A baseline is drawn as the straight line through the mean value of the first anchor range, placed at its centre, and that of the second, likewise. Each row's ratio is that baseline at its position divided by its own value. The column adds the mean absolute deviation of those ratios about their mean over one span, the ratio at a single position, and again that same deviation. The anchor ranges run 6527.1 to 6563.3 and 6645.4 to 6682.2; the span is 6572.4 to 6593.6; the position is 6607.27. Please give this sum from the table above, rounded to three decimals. 1.046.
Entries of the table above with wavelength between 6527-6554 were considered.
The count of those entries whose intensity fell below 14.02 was 8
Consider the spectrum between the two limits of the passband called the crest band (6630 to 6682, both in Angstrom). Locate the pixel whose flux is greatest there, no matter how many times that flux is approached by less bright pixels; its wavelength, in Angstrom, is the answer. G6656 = 6637.77 Angstrom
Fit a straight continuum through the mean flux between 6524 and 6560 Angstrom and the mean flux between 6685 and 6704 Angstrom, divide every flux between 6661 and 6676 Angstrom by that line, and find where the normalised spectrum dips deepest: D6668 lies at 6668.41 Angstrom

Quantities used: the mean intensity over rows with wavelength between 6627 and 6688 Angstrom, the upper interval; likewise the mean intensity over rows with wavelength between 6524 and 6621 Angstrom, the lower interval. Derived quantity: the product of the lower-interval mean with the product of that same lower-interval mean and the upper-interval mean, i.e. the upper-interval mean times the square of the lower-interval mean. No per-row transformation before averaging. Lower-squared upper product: 2943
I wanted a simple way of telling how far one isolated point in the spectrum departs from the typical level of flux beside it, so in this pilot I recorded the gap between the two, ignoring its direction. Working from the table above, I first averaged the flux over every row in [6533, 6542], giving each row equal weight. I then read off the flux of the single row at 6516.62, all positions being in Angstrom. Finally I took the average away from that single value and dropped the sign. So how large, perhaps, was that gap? 1.1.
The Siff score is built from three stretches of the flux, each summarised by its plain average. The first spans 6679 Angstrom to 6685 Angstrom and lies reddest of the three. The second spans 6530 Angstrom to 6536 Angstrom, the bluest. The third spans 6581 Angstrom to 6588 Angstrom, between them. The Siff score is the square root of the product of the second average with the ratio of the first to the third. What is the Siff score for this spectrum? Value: 3.73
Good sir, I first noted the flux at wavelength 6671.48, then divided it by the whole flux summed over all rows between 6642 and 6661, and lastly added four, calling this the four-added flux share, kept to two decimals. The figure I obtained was 4.16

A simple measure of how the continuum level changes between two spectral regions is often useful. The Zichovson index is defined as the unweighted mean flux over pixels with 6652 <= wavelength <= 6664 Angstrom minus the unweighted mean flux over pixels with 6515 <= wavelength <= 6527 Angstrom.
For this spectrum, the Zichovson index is -0.3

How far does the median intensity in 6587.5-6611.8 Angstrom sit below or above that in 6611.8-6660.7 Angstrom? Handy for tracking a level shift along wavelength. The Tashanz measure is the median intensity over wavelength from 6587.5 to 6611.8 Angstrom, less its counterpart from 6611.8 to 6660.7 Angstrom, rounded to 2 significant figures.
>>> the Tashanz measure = -0.29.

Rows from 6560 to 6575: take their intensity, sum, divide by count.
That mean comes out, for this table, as 14.9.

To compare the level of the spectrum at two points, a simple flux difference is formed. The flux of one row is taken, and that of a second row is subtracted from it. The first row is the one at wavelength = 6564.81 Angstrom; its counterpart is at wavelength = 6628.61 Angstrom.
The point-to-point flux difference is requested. 1.5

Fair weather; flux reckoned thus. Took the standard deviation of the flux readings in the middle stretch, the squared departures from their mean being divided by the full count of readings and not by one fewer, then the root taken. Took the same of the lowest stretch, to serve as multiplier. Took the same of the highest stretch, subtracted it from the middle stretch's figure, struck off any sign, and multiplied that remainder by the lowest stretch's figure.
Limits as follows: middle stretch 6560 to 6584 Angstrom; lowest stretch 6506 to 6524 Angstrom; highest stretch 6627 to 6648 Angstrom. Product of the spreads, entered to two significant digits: 0.079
